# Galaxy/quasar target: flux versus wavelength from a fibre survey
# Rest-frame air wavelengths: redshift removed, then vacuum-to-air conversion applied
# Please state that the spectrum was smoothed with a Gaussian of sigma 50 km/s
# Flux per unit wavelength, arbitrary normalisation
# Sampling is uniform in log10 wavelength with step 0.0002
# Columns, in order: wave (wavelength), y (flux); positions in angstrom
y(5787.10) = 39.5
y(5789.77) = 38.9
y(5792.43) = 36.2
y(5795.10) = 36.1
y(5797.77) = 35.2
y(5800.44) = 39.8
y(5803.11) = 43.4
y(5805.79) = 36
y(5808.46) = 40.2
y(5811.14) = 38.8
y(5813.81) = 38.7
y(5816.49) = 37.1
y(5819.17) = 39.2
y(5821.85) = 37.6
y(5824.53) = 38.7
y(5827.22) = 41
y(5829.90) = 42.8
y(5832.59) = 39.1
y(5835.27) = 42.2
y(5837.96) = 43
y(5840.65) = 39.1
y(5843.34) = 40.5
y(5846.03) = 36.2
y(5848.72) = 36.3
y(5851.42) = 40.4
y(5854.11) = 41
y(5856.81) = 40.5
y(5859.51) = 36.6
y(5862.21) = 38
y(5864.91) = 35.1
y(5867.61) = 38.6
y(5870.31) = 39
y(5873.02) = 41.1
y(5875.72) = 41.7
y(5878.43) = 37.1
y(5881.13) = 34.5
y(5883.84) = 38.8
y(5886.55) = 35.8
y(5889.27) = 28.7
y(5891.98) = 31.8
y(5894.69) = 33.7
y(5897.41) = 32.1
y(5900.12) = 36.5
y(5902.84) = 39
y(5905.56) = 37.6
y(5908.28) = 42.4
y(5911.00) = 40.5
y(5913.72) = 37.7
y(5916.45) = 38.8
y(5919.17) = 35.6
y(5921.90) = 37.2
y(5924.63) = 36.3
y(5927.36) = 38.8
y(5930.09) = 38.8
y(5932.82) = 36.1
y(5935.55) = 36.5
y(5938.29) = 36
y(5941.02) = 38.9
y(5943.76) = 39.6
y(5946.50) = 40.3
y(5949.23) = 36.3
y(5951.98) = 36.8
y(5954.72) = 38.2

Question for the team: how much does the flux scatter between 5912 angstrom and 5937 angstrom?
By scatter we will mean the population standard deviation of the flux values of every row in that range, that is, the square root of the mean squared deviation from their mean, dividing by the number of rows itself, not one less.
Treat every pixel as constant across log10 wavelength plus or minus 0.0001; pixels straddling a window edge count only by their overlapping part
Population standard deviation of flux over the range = 1.20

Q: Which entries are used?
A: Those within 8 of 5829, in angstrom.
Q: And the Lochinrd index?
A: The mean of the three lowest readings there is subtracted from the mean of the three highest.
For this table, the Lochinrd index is 3.53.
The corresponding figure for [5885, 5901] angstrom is 4.47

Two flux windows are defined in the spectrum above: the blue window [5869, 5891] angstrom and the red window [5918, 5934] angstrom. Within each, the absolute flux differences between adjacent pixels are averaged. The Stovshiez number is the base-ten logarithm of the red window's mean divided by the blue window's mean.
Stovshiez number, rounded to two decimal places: -0.35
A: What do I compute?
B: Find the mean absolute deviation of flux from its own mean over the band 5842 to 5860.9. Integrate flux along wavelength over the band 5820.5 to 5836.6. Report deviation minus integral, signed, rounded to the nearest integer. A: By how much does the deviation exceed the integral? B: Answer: -646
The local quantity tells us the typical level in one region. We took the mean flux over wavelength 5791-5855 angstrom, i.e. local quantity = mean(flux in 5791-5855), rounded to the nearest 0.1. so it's 39.1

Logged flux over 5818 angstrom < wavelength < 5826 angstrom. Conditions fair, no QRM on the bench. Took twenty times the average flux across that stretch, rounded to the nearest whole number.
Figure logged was 770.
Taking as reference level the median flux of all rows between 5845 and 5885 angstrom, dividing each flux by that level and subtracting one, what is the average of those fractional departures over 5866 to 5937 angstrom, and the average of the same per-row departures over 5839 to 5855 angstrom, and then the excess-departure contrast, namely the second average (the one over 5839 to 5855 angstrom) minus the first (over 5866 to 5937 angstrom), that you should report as 0.05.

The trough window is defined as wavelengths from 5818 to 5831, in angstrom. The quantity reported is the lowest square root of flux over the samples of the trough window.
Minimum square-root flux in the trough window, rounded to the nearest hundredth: 6.13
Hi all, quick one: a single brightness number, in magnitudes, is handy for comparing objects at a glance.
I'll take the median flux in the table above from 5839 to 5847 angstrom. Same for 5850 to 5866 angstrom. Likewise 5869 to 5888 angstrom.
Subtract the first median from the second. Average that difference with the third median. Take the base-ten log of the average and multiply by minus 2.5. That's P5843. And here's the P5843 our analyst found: -3.22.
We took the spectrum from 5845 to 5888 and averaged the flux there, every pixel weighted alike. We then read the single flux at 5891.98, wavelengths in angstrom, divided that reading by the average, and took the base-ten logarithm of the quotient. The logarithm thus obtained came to -0.08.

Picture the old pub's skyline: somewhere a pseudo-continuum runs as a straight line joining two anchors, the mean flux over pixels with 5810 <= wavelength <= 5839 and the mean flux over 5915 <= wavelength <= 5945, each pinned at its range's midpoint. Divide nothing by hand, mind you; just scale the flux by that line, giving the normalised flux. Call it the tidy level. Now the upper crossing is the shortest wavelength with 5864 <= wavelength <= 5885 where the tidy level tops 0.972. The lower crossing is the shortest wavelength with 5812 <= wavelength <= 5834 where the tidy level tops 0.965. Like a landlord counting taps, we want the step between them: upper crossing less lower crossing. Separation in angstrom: 53.8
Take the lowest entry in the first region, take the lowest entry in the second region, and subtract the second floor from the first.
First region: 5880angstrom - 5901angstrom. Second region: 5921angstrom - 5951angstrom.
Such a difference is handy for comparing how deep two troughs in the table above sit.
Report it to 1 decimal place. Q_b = -7.3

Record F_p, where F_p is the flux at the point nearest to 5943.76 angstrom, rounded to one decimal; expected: 39.6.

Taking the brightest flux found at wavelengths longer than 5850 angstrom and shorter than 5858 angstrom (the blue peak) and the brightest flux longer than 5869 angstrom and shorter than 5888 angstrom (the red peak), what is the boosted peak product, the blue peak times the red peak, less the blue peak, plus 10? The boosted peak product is 1679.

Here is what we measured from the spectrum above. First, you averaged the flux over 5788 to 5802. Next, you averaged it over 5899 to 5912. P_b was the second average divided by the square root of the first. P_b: 6.4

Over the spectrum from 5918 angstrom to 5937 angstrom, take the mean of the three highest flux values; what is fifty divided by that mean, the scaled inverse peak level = 1.31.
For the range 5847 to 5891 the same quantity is 1.21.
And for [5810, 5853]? 1.17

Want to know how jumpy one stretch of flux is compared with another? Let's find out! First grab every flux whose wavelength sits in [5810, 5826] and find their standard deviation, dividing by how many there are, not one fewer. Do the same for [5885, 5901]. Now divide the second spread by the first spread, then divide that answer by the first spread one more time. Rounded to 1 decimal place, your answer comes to 4.8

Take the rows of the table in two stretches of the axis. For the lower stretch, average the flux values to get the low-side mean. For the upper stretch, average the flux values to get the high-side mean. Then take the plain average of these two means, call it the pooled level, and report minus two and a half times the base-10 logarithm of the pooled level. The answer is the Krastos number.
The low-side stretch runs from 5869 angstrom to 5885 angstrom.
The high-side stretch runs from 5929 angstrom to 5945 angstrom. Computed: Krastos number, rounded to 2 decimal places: -3.95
